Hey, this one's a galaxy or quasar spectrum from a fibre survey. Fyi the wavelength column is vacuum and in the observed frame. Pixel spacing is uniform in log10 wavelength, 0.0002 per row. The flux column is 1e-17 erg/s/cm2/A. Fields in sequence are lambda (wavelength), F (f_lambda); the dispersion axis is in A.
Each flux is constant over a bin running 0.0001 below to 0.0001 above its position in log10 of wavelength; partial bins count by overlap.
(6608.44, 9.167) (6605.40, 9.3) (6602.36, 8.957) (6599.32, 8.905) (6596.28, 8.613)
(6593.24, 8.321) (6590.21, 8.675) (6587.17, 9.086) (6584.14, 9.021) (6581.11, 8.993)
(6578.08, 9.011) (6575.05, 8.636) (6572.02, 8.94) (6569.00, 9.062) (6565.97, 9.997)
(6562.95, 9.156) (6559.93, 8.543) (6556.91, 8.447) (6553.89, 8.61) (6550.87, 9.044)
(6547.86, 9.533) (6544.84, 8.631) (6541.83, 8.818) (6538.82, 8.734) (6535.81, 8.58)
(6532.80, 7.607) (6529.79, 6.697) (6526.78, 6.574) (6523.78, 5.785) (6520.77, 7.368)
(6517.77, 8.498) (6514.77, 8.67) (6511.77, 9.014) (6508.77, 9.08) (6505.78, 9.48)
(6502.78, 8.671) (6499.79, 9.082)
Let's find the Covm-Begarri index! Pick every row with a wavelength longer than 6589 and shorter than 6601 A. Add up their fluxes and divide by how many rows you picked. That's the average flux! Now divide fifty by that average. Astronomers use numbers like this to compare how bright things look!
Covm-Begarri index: 5.79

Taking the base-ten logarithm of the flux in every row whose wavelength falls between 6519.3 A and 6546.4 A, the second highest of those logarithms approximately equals 0.941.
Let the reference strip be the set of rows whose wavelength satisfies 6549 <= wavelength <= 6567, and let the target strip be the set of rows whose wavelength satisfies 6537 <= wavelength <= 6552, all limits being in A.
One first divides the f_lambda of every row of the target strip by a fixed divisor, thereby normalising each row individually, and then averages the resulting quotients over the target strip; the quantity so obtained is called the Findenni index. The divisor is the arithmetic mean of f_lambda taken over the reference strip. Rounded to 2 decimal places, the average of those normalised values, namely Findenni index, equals 1.00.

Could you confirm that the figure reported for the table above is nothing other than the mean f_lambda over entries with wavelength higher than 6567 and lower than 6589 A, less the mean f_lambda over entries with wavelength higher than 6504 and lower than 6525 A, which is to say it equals 0.7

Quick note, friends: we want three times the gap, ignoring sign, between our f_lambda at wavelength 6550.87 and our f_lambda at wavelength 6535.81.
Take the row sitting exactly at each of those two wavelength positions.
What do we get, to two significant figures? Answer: 1.4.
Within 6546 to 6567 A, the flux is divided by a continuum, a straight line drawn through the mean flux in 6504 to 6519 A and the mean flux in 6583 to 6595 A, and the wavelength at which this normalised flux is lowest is 6556.91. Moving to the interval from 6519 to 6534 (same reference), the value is 6523.78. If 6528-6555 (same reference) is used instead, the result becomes 6529.79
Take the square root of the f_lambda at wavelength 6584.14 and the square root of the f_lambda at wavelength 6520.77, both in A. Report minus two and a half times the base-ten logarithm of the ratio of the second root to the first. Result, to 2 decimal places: 0.11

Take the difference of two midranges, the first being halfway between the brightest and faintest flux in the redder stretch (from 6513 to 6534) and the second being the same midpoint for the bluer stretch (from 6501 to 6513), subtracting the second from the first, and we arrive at -1.8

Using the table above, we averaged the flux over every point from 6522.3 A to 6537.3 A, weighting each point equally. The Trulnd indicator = 7.05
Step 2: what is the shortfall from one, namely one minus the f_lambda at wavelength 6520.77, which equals -6.37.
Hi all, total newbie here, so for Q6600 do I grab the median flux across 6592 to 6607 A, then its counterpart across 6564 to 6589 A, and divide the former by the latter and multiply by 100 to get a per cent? 99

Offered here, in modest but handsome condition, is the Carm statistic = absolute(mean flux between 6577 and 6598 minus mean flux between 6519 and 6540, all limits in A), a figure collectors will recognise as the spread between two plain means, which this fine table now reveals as 1.5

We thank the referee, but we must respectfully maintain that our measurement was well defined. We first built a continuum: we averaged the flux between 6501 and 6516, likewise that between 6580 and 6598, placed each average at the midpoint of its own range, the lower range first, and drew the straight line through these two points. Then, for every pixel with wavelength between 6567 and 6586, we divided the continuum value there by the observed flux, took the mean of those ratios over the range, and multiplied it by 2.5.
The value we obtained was 2.46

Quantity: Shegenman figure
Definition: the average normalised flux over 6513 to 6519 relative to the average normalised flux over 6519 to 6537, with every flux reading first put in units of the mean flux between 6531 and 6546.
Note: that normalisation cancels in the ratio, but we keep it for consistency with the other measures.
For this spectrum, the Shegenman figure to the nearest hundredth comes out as 1.21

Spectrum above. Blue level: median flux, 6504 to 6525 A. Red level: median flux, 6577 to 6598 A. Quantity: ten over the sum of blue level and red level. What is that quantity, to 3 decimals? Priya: 0.566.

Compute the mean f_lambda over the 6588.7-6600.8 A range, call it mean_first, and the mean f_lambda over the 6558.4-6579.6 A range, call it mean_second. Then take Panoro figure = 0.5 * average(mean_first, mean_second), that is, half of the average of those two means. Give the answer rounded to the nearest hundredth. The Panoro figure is 4.42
